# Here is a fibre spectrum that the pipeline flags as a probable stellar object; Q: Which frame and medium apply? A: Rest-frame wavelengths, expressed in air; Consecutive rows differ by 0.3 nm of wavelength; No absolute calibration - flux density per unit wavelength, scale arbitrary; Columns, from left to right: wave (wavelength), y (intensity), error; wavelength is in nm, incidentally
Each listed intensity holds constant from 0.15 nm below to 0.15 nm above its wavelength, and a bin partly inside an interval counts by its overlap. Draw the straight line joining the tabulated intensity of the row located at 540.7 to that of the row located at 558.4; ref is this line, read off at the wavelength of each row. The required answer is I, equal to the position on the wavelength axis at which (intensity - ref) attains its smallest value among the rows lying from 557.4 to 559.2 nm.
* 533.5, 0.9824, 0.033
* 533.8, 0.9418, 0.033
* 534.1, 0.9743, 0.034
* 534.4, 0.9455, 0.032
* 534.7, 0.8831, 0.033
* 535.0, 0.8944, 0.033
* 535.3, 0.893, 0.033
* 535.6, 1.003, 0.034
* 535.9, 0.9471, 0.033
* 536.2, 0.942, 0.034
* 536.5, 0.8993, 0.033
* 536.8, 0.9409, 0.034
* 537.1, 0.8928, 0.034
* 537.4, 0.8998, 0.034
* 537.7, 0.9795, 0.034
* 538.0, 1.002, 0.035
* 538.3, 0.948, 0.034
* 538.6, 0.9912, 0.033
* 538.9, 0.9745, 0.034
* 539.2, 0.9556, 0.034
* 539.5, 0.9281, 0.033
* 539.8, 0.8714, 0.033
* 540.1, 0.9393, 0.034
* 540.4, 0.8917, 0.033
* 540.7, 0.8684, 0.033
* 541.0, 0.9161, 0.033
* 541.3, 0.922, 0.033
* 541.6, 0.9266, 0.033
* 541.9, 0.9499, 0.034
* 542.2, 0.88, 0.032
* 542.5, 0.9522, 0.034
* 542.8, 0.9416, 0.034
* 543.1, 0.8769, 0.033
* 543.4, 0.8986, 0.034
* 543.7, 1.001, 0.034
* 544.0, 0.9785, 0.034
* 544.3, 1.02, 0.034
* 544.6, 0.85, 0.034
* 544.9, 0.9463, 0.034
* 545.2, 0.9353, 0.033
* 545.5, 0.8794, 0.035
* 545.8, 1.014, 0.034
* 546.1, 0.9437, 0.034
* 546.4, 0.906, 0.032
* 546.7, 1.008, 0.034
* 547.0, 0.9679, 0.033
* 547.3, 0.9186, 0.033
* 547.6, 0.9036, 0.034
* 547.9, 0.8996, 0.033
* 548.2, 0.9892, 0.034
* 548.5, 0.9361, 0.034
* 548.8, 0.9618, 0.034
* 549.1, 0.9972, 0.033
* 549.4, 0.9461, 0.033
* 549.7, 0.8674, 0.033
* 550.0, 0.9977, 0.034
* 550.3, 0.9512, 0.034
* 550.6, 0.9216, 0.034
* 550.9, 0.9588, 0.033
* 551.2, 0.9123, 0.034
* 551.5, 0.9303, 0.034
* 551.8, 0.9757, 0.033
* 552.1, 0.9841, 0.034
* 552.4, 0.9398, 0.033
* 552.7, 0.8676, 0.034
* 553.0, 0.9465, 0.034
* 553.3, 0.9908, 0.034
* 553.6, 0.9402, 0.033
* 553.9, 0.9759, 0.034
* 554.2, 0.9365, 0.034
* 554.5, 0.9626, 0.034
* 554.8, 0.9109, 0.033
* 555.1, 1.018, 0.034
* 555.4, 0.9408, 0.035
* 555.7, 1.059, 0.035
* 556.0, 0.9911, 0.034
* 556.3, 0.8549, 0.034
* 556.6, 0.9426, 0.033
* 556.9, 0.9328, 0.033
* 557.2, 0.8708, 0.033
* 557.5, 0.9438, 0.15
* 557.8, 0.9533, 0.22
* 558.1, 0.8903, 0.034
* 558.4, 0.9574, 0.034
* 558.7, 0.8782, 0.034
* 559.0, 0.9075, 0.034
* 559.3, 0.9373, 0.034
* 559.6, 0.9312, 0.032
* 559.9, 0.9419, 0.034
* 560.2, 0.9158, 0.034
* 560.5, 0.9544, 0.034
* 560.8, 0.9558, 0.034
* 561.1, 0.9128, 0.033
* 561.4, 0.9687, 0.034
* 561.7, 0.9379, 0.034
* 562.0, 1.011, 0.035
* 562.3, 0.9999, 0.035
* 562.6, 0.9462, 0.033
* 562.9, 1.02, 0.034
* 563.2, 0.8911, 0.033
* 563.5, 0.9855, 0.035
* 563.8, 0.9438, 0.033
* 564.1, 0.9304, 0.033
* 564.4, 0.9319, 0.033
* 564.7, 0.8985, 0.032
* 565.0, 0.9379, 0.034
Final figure 558.7 nm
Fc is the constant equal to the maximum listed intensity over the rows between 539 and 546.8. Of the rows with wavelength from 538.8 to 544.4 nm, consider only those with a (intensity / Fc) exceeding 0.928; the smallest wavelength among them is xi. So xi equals 538.9 nm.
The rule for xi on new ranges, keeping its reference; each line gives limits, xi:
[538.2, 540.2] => 538.3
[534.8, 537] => 535.6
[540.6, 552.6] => 541.9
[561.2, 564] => 561.4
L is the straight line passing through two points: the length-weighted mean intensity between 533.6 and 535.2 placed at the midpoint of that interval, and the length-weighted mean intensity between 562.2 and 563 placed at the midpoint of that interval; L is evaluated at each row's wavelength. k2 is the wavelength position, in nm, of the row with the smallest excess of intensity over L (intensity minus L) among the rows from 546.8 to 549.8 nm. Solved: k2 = 549.7 nm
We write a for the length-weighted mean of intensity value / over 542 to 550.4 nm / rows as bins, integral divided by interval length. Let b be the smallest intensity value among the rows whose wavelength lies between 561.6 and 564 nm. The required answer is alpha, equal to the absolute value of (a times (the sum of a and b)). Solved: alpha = 1.73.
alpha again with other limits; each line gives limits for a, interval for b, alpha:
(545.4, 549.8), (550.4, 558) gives 1.70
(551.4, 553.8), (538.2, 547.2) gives 1.70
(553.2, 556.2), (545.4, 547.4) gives 1.79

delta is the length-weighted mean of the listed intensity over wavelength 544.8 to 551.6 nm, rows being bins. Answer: 0.943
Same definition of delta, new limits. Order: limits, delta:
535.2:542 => 0.934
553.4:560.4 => 0.939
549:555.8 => 0.952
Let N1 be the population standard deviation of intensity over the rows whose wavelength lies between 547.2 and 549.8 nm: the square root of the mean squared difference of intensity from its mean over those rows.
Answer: 0.040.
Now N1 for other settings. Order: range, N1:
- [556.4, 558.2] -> 0.031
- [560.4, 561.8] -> 0.019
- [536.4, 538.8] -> 0.041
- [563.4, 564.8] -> 0.028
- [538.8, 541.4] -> 0.034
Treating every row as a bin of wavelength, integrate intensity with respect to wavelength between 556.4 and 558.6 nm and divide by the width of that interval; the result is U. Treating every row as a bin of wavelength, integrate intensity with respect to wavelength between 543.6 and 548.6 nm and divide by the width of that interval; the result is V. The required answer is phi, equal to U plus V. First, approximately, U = 0.925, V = 0.946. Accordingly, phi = 1.87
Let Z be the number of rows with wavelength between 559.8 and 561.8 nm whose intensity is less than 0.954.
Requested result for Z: 4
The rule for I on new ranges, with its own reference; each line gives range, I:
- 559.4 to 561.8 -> 561.1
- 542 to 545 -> 544.6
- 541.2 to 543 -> 542.2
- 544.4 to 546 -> 544.6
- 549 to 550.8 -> 549.7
